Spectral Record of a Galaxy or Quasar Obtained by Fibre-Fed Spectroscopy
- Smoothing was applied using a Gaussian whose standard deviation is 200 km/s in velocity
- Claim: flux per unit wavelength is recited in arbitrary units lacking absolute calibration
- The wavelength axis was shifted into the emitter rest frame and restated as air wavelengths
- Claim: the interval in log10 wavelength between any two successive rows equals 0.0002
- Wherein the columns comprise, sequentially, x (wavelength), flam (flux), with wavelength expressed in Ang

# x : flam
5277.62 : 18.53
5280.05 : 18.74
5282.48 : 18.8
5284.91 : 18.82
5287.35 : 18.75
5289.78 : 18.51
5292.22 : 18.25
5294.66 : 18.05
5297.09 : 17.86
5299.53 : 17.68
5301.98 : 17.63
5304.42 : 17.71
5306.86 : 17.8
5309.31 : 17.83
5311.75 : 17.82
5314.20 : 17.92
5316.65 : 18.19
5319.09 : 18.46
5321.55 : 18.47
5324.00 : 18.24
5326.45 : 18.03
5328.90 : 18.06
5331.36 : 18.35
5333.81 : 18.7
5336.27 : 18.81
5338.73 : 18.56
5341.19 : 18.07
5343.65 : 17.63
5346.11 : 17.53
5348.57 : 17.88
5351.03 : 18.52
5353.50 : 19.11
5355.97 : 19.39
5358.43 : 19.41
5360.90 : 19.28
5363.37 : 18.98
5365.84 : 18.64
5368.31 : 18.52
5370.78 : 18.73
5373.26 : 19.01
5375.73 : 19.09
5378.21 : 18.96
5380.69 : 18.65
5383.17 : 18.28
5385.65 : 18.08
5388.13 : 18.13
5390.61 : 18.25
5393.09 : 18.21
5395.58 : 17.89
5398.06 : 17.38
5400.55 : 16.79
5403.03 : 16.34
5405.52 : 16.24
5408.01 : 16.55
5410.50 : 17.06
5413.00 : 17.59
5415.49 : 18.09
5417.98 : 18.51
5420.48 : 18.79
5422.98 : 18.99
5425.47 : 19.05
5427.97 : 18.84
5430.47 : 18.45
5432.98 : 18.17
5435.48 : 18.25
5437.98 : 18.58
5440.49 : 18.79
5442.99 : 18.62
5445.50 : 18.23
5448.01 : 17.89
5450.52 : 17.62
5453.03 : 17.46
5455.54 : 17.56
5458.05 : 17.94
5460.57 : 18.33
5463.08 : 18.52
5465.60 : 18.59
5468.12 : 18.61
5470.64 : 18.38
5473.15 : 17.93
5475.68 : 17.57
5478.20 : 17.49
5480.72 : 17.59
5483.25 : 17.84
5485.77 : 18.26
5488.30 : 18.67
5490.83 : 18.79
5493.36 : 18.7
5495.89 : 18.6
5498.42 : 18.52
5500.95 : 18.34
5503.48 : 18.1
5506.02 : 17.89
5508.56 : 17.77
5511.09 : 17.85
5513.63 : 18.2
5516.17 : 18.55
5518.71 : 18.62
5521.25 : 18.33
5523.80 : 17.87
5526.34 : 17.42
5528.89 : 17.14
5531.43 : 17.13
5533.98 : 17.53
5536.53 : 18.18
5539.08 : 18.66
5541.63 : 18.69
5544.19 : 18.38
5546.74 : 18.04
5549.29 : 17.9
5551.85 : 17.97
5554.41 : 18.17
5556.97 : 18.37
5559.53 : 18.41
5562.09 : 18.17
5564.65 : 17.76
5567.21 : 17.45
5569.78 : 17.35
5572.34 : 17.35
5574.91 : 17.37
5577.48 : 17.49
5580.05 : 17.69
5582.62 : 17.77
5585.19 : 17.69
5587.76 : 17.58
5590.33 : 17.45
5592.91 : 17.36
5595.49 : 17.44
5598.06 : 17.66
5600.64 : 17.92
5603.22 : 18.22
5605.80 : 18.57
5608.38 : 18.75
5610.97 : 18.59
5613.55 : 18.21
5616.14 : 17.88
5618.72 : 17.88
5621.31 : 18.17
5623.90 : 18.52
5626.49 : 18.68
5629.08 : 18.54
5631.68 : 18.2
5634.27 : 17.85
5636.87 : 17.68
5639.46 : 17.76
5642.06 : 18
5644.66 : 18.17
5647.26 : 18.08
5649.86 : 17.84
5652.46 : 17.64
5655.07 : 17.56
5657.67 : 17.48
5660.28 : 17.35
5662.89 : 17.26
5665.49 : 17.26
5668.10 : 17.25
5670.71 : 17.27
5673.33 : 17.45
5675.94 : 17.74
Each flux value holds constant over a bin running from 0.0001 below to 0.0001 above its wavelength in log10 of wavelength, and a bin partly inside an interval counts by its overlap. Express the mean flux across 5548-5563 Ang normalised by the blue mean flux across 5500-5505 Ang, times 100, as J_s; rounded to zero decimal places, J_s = 100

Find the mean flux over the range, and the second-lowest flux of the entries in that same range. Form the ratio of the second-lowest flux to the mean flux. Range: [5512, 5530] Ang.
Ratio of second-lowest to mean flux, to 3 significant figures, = 0.967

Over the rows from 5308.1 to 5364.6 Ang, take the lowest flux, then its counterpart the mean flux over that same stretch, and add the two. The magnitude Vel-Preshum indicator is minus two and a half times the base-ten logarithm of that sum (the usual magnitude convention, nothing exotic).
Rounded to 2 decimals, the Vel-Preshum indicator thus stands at -3.89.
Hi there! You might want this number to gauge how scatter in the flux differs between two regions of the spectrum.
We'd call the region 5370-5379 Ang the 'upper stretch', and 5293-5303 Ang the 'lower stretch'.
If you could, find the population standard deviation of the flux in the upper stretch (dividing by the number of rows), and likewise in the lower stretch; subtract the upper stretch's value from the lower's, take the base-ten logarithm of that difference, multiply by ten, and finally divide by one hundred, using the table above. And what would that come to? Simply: -0.15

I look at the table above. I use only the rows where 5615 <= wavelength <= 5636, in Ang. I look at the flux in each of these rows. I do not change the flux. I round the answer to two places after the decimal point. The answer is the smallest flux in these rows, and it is 17.85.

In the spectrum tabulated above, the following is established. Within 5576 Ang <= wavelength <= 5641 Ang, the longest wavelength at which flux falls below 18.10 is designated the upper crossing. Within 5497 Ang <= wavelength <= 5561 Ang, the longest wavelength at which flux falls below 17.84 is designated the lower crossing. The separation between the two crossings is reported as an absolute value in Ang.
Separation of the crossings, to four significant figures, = 105.5 Ang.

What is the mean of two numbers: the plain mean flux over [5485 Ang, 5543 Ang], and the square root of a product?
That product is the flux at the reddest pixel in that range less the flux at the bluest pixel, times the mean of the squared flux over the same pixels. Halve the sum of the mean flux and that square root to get 15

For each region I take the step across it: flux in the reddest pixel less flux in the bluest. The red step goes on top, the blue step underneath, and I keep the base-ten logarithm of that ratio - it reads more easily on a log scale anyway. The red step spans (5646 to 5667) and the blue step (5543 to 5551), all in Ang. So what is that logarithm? 0.2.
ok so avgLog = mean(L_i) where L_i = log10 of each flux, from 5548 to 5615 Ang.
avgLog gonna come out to 1.25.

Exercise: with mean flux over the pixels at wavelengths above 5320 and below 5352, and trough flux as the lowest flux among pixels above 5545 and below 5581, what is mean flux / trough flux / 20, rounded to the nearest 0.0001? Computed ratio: 0.0525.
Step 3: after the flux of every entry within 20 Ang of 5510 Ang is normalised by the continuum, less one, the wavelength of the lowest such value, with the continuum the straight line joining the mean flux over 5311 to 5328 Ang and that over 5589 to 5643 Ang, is 5528.89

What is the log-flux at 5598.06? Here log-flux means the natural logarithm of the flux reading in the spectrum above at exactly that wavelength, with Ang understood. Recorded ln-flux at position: 2.871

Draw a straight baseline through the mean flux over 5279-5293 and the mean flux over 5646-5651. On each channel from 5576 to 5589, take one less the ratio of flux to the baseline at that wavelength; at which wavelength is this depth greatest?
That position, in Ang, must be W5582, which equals 5577.48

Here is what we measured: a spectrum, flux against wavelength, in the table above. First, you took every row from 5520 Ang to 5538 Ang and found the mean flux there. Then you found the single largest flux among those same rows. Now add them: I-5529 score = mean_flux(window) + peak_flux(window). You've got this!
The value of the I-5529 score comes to 35.99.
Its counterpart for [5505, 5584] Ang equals 36.61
